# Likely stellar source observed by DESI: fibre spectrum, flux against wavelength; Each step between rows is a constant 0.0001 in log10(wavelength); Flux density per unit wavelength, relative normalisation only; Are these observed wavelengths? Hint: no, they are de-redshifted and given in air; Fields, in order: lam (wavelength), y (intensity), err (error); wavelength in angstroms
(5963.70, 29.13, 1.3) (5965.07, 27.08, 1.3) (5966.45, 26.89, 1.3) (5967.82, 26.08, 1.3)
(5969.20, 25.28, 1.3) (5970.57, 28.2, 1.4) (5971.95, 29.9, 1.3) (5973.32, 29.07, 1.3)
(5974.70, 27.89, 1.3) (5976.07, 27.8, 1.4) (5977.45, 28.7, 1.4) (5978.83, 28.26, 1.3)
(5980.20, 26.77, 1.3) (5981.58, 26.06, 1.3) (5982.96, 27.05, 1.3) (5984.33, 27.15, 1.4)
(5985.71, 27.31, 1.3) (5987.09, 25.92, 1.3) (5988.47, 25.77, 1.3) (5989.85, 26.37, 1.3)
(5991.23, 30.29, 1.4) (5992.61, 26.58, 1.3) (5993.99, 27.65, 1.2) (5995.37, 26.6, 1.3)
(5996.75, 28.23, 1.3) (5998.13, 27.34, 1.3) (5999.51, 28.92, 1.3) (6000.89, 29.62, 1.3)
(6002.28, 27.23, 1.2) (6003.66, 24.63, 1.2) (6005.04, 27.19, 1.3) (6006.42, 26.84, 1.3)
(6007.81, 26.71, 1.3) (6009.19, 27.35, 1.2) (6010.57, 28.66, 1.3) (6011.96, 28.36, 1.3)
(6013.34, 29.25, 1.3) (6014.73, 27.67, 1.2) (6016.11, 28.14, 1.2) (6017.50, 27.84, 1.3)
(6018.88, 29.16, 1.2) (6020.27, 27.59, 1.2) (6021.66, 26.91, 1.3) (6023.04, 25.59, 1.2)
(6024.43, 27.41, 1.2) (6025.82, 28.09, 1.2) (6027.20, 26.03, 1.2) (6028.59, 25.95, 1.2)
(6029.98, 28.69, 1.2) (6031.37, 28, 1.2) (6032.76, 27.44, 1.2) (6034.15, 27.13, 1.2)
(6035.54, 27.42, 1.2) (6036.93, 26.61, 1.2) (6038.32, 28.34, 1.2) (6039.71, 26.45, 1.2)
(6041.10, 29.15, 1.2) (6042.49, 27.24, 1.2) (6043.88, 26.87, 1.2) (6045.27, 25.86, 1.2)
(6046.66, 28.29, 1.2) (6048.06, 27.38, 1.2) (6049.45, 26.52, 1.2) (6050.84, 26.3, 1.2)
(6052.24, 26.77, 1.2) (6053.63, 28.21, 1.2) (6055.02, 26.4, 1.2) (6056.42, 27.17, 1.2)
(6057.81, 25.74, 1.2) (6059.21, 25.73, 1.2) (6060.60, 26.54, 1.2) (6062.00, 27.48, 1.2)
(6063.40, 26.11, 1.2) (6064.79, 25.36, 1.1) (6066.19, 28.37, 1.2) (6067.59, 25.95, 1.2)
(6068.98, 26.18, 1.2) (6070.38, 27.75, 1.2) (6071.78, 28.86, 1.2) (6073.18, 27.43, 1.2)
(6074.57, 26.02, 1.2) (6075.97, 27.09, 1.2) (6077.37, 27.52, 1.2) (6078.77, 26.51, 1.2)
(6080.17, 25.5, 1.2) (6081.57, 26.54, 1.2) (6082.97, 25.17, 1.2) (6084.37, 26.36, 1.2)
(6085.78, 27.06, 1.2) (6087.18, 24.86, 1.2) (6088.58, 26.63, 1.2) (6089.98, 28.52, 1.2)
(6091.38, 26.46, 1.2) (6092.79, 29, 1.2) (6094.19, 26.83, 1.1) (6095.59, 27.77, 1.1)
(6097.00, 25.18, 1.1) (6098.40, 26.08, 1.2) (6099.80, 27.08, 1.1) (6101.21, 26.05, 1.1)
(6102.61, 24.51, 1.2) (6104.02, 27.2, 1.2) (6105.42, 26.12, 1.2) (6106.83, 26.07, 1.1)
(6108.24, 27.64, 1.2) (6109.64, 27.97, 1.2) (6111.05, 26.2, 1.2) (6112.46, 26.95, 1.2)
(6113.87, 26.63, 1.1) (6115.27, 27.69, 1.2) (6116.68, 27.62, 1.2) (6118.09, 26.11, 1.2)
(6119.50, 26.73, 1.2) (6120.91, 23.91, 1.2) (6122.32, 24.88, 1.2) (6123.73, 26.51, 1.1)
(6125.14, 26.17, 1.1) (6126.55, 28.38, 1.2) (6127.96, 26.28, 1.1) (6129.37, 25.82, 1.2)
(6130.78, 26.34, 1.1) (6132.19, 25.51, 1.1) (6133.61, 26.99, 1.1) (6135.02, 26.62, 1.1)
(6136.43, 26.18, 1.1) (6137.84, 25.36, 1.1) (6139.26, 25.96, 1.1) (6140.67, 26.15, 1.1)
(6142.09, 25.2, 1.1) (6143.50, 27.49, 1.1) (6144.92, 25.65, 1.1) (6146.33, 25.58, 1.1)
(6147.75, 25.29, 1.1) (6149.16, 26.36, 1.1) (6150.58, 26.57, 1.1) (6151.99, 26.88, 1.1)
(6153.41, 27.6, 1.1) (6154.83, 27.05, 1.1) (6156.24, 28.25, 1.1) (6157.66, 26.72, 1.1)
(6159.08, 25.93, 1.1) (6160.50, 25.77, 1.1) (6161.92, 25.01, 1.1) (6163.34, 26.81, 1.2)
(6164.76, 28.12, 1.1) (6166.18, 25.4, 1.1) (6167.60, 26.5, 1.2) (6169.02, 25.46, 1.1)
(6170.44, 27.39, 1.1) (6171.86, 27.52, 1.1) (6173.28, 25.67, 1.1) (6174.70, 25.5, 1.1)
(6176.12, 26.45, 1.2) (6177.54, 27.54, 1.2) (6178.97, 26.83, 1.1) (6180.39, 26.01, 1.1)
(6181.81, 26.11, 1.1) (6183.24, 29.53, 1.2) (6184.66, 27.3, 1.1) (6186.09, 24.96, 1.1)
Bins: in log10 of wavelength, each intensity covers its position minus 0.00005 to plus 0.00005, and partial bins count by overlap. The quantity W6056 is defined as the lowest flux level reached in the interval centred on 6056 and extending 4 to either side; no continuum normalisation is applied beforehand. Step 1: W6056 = 25.73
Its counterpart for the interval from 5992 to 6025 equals 24.63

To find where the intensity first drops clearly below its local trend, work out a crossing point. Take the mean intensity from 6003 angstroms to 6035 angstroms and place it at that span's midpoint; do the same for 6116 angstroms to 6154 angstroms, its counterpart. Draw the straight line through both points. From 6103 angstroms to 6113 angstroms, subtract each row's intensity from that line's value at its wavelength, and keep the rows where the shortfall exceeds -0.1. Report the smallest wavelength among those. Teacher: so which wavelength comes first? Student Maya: 6105.42 angstroms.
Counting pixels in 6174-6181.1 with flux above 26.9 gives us 1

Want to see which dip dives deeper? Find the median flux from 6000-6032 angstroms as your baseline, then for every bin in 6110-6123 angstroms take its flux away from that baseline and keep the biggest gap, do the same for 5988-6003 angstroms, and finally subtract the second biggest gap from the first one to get 1.9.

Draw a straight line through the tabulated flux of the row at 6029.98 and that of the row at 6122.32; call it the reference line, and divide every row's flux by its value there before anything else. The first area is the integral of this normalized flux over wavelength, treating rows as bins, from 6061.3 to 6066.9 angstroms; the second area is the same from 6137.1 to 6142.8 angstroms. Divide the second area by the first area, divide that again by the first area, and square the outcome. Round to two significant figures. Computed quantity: 0.040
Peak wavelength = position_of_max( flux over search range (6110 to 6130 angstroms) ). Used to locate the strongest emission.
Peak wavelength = 6126.55 angstroms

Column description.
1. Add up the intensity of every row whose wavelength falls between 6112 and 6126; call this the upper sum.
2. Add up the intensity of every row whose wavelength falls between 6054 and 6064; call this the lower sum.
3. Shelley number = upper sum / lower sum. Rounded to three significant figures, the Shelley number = 1.42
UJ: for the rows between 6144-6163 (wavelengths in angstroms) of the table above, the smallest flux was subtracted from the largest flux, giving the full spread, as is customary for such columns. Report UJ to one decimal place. 3.2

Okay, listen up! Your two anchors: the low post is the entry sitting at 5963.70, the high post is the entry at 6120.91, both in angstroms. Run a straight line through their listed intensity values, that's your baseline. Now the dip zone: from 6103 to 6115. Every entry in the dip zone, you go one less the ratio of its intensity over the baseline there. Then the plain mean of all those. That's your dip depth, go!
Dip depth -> -0.10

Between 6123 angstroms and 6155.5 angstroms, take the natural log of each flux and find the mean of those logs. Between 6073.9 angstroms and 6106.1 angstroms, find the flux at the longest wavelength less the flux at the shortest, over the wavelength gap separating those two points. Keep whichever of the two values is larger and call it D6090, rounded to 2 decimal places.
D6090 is 3.27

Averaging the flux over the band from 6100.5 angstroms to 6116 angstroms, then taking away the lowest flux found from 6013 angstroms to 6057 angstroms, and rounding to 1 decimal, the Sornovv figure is 1.0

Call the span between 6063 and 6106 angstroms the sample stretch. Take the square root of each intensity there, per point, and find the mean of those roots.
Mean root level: 5.16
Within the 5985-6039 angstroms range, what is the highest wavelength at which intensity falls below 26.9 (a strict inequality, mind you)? 6036.93 angstroms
